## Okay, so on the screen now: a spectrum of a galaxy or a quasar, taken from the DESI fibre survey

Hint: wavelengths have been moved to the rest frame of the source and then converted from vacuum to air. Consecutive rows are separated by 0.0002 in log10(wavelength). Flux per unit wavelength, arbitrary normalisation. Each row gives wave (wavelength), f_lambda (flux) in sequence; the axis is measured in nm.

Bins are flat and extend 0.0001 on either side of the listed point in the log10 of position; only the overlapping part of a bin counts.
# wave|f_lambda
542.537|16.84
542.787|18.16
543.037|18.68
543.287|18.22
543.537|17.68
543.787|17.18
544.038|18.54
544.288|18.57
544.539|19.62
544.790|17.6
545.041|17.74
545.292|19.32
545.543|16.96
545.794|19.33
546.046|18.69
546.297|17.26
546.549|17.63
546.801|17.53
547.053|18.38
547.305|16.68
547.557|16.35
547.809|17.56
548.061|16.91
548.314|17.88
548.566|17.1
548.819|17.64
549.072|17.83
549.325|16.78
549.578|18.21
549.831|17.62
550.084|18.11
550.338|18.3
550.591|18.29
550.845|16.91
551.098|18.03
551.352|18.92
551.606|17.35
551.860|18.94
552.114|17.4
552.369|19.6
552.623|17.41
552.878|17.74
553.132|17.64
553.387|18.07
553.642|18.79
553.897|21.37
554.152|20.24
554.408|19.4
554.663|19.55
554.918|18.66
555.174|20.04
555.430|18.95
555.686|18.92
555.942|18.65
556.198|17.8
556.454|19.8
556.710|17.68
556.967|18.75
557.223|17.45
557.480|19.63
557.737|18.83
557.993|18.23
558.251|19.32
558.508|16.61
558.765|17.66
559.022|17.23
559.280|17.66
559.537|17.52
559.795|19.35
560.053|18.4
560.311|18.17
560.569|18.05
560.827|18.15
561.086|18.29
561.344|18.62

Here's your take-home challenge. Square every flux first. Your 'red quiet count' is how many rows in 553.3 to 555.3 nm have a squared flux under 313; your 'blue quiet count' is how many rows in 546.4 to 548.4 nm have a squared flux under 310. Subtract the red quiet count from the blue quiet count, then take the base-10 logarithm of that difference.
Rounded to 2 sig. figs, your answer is 0.70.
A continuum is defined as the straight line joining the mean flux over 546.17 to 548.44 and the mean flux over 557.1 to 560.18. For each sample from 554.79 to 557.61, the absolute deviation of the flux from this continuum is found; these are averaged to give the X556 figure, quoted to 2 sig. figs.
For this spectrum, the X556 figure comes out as 0.98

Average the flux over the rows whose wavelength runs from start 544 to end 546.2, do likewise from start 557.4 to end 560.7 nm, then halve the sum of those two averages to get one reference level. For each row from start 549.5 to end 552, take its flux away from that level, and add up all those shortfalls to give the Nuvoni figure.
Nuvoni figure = 3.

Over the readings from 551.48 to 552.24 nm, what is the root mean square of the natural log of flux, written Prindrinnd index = 2.88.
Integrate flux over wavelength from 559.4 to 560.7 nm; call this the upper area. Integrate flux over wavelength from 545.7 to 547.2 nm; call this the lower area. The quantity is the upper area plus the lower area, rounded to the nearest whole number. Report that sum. 51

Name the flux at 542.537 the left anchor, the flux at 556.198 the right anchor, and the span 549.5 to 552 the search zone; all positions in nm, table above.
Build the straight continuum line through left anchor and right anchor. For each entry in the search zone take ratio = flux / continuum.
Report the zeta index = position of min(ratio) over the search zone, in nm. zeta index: 550.845 nm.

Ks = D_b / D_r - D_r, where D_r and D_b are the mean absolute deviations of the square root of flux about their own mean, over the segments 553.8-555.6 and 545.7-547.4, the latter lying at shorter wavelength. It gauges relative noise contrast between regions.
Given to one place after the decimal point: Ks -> 1.1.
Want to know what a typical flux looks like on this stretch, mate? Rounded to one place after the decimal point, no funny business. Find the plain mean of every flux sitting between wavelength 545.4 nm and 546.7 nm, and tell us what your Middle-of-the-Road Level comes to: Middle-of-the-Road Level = 18.0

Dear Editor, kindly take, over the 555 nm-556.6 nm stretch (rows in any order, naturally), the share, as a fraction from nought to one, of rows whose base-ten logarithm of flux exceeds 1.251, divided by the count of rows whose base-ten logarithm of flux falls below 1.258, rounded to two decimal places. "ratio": 0.83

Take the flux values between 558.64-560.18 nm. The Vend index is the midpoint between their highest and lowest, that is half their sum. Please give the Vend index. 18.3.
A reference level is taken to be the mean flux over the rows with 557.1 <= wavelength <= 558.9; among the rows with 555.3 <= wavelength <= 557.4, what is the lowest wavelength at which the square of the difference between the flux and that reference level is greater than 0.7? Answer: 556.454 nm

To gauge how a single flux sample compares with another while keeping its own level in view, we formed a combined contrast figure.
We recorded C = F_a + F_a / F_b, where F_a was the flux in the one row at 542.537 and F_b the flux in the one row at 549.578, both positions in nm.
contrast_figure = 17.8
